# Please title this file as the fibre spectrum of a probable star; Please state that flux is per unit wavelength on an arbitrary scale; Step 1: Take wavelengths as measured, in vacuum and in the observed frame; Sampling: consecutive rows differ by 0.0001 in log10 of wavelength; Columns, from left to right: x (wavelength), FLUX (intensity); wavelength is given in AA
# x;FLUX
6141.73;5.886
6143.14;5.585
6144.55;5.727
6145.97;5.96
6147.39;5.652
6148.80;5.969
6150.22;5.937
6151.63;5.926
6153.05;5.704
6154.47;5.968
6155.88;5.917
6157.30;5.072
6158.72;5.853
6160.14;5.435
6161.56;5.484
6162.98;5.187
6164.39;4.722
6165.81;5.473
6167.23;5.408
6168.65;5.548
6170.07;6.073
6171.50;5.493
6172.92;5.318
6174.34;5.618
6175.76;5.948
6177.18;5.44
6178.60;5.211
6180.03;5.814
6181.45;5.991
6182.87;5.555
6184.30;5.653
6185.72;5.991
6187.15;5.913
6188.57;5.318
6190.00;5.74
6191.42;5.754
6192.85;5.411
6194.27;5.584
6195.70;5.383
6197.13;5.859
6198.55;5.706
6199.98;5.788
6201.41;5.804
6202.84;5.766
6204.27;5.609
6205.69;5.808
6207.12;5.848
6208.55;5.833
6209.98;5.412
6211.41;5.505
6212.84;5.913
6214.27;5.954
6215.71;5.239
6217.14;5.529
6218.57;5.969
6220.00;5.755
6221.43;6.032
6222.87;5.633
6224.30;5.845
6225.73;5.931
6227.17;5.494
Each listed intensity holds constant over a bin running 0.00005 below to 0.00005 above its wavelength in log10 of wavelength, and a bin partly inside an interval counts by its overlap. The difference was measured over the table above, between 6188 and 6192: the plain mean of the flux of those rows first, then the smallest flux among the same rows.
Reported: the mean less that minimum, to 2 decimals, 0.29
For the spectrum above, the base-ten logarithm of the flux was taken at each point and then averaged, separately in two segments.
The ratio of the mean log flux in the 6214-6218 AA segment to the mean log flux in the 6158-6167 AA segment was 1.02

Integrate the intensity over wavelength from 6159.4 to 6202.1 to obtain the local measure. 239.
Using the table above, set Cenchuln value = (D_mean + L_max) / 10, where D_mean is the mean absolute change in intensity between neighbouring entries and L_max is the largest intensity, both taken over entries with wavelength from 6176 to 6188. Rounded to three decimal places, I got 0.627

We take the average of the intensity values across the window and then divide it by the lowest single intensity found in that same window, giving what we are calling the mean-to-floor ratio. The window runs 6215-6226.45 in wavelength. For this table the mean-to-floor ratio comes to 1.10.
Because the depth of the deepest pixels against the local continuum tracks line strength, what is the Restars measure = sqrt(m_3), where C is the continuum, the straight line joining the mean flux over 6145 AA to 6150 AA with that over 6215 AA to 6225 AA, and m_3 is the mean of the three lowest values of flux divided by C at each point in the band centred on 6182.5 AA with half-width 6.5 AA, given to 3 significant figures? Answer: 0.959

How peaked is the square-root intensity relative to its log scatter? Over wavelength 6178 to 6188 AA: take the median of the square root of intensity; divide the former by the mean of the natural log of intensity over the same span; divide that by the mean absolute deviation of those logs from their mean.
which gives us 35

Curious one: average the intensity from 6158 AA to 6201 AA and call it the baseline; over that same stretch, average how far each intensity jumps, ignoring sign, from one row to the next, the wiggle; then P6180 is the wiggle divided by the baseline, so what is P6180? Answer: 0.056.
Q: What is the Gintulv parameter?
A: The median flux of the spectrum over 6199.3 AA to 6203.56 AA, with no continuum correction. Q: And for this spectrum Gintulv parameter 5.79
